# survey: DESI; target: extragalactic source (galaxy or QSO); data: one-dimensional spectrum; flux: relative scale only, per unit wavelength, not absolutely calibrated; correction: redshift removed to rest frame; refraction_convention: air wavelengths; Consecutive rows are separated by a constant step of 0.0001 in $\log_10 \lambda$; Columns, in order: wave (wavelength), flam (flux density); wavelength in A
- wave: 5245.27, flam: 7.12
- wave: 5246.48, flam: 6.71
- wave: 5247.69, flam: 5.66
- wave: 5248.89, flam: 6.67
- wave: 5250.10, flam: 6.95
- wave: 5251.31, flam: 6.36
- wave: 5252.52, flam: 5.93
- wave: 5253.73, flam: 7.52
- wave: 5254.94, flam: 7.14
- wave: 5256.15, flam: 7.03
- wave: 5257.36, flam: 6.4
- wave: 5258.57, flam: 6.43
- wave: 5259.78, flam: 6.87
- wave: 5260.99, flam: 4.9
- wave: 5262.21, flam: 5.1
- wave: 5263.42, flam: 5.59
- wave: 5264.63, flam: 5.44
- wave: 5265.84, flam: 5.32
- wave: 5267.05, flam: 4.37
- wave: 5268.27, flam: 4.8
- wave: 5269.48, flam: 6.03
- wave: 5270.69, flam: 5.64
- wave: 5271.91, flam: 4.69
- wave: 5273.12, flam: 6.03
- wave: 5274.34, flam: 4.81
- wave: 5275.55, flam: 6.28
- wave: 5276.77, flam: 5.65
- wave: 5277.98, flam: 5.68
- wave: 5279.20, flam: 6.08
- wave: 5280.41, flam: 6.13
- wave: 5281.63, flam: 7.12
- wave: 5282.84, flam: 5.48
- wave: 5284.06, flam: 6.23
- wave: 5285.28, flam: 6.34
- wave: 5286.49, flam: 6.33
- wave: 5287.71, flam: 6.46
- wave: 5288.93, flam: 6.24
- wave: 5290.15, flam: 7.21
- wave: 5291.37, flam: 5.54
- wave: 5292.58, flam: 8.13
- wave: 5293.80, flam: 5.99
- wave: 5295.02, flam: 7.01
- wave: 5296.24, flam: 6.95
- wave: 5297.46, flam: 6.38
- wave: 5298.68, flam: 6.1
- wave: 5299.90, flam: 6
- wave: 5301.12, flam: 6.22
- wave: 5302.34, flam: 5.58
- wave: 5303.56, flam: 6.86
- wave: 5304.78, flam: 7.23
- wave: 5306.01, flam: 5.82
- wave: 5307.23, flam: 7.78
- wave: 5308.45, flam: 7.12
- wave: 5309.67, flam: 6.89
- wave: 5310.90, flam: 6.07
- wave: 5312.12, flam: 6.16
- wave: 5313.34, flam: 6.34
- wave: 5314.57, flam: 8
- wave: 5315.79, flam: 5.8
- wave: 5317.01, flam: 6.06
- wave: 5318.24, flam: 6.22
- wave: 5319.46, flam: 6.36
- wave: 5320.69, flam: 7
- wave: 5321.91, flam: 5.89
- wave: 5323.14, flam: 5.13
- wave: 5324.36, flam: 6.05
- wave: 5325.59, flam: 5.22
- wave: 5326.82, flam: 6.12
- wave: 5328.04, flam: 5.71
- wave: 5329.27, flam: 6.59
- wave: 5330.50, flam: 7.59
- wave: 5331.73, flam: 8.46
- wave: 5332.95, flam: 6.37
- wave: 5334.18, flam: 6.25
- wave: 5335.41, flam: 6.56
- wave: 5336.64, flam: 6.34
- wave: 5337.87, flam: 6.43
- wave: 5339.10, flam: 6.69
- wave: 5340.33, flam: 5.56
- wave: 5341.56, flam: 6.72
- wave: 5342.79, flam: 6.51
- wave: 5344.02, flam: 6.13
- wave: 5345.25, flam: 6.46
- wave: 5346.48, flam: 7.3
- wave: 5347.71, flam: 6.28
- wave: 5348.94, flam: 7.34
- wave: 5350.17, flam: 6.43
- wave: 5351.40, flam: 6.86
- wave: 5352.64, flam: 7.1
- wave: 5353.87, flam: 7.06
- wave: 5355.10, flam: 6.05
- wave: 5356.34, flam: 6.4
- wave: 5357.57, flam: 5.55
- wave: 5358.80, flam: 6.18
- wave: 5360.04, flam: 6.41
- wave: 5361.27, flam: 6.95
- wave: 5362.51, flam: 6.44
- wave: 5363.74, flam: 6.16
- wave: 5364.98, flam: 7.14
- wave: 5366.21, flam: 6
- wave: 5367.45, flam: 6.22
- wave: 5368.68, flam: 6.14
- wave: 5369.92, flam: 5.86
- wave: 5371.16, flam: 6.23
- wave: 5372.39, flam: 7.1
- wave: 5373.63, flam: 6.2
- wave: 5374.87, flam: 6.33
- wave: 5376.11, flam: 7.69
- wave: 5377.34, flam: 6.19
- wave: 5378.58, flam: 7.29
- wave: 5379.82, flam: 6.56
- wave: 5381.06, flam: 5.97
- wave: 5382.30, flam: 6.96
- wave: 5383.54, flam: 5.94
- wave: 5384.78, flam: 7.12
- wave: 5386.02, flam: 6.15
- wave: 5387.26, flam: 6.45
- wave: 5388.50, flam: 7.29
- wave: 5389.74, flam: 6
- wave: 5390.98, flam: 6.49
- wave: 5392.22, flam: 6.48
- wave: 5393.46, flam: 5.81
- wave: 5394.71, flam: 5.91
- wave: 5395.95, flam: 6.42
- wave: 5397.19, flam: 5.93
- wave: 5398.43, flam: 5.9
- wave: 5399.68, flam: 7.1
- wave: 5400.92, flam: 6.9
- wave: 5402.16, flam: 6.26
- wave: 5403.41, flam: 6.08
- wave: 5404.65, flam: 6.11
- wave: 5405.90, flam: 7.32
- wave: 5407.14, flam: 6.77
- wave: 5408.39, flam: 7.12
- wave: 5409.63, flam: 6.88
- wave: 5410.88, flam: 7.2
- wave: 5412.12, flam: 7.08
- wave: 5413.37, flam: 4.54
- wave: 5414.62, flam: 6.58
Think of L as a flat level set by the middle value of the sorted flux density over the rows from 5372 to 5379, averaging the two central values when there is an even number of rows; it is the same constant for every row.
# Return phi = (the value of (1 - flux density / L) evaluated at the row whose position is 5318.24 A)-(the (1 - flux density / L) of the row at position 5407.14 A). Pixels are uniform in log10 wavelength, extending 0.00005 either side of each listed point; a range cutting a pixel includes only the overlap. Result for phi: 0.08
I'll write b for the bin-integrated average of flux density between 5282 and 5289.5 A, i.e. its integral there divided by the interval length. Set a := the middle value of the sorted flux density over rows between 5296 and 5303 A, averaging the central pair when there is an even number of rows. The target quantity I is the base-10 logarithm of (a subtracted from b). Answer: -1.29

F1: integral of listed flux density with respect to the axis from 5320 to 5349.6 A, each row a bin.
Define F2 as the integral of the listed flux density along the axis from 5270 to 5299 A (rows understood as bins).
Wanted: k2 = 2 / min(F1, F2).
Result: 0.0111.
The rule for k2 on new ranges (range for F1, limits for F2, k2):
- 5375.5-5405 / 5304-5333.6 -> 0.0105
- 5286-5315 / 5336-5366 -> 0.0105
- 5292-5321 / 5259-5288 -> 0.0121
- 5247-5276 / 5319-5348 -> 0.0117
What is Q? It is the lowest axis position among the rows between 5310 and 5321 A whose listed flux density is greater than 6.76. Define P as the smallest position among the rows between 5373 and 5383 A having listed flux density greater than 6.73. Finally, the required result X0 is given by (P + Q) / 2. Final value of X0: 5345.3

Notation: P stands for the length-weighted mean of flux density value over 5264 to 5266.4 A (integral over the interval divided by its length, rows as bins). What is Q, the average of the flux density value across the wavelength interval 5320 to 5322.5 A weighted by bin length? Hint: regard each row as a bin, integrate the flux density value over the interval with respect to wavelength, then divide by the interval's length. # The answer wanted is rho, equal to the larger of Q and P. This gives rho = 6.45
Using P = 5.4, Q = 6.4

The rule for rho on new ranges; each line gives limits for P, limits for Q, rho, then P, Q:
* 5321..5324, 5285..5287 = 6.36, 5.7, 6.4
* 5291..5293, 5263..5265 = 6.90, 6.9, 5.5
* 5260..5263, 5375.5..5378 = 6.96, 5.3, 7.0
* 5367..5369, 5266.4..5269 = 6.20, 6.2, 4.7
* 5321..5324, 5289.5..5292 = 6.41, 5.7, 6.4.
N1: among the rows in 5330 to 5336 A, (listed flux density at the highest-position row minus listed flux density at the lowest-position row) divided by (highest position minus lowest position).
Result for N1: -0.210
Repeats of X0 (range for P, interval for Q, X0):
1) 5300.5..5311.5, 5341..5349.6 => 5325.0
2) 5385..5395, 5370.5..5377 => 5380.4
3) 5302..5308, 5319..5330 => 5312.1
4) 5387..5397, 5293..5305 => 5341.8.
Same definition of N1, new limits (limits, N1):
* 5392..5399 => -0.093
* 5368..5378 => 0.006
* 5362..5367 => -0.119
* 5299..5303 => -0.172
